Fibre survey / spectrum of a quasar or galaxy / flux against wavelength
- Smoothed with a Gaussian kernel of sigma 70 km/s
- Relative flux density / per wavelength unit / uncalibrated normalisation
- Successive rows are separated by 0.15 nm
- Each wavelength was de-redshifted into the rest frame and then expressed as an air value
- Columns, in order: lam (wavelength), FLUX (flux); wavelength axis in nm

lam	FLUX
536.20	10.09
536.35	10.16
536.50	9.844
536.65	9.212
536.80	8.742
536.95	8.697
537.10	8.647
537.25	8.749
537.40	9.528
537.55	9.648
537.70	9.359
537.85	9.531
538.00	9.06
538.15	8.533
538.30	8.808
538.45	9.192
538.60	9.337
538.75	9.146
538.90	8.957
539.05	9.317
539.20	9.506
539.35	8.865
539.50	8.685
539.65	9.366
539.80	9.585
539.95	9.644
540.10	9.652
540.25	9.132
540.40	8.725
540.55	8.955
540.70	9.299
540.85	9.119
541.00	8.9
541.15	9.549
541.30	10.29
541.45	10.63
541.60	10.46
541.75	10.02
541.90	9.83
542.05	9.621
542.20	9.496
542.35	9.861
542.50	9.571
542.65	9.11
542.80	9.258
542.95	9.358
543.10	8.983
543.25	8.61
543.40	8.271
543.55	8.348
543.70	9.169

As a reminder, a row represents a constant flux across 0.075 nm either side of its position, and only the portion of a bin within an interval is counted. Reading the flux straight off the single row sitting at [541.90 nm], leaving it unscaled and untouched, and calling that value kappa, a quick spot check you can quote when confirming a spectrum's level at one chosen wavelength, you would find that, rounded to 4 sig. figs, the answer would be 9.830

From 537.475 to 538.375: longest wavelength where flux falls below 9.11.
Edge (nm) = 538.30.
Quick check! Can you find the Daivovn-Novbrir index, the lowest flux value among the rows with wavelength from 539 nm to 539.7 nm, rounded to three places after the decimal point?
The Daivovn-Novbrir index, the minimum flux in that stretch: 8.685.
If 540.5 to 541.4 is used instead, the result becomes 8.900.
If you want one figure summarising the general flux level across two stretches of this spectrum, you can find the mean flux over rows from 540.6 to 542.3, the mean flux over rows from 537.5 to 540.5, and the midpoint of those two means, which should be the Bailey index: 9.47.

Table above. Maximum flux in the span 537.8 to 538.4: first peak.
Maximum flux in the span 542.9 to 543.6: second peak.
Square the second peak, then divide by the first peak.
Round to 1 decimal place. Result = 9.2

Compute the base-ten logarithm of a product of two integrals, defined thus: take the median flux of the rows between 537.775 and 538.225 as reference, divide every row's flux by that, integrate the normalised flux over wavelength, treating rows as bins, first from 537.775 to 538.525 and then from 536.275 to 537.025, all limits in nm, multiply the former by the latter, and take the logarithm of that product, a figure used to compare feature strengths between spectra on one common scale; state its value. -0.24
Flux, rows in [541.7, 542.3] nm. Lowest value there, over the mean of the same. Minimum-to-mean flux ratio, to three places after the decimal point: 0.975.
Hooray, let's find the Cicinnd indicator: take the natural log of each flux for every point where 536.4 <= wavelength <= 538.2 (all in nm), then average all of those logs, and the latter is 2.21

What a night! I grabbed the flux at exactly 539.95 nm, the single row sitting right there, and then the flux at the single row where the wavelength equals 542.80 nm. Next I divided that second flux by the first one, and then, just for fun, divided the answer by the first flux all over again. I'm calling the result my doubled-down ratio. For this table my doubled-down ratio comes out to 0.10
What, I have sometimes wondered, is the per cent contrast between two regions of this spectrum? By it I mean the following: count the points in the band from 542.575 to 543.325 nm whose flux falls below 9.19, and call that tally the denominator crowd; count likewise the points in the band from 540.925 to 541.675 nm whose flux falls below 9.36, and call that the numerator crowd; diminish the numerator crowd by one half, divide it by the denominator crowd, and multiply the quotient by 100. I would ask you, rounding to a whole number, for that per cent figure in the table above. 17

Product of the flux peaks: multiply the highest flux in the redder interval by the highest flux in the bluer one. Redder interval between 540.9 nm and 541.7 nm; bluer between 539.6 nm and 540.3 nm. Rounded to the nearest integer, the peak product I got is 103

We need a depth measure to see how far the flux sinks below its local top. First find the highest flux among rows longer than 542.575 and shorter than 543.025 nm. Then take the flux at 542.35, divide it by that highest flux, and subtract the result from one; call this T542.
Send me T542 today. -0.054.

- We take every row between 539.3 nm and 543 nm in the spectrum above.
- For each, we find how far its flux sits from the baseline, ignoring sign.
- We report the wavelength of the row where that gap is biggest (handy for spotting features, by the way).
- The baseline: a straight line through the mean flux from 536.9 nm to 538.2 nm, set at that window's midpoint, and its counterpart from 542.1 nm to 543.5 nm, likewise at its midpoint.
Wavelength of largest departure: 541.45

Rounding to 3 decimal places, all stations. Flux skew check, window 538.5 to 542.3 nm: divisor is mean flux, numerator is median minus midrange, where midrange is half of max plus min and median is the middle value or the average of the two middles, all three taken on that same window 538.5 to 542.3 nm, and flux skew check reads -0.031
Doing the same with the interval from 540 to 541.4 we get -0.040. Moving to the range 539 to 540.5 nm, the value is 0.019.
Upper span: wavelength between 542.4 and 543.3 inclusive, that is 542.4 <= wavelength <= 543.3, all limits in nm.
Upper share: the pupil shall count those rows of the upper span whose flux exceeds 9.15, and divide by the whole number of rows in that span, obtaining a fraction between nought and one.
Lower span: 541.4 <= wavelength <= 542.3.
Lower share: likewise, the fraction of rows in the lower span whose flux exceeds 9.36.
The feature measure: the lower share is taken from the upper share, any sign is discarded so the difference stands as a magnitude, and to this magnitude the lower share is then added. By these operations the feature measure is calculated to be 1.50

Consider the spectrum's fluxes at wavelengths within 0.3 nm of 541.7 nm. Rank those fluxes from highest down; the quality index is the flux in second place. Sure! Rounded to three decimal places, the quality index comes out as 10.460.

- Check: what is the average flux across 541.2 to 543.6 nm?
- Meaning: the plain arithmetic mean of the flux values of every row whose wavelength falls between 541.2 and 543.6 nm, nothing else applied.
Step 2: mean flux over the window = 9.5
